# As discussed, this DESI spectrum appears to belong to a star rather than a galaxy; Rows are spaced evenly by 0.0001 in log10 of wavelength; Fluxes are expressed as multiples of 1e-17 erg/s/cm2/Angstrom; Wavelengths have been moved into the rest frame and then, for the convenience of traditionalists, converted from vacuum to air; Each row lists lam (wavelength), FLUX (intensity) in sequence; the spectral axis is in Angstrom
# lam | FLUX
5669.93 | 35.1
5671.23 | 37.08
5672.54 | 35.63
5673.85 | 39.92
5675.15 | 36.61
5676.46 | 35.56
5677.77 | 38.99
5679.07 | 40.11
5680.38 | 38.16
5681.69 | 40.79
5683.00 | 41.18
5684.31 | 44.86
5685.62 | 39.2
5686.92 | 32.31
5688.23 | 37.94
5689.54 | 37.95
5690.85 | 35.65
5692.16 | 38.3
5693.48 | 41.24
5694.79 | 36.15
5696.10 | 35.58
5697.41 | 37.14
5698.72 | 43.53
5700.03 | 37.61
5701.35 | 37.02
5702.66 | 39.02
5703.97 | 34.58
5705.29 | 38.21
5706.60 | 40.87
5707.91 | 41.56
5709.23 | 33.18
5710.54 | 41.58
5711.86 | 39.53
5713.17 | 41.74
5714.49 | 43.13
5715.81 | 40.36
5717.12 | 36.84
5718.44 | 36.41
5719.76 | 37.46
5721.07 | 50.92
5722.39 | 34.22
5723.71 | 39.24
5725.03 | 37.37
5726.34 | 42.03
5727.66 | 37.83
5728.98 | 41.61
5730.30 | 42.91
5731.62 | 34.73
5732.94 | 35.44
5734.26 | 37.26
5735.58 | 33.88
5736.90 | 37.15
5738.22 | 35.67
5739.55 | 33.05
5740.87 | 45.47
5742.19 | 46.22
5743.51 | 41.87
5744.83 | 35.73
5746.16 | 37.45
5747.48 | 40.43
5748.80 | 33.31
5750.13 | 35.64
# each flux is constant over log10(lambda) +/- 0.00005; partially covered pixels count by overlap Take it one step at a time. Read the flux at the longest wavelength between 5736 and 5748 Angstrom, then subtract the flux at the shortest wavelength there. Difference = 3.3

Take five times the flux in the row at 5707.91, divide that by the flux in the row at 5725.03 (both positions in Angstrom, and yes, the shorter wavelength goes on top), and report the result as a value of 5.6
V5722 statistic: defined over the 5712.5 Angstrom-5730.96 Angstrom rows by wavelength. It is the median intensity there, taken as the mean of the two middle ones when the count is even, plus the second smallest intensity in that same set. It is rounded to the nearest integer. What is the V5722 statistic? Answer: 76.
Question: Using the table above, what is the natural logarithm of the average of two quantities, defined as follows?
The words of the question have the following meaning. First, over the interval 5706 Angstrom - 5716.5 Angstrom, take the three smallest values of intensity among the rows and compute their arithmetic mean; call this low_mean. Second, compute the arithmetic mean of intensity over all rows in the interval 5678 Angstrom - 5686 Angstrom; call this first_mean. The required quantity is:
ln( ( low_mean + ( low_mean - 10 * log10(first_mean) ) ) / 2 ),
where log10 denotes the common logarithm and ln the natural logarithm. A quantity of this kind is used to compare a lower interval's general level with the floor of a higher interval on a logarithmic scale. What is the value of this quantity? 3.39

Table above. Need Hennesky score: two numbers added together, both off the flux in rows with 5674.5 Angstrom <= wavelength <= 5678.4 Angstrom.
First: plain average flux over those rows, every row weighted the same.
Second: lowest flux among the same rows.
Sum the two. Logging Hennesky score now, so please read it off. 73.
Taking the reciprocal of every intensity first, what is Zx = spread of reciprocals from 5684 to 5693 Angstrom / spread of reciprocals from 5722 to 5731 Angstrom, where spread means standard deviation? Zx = 1.25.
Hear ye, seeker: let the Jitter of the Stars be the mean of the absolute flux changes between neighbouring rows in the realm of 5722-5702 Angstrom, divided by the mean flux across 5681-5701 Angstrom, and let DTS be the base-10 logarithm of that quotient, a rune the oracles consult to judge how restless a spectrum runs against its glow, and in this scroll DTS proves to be -0.992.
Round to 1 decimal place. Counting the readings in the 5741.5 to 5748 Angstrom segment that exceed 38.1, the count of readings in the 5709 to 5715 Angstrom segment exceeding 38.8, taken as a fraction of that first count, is 1.3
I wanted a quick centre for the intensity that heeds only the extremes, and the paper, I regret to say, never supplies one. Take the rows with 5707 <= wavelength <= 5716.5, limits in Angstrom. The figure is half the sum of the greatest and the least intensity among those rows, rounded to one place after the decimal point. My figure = 38.2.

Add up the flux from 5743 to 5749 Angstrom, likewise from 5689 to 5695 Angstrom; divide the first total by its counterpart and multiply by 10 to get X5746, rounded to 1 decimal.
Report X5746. 10.0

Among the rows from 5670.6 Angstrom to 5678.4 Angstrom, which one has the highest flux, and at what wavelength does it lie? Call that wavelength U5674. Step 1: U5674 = 5673.85 Angstrom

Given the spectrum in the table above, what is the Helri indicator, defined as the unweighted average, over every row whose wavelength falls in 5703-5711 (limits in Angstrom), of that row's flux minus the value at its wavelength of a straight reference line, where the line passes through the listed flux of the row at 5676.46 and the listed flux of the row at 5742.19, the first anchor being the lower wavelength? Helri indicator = -2.2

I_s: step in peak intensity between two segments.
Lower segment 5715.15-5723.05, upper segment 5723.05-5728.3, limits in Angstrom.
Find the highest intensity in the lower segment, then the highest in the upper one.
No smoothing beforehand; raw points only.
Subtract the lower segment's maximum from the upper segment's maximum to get -8.9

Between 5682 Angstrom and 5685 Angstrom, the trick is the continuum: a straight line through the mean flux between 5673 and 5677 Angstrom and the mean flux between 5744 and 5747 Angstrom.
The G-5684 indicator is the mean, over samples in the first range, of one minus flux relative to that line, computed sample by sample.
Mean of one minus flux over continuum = -0.15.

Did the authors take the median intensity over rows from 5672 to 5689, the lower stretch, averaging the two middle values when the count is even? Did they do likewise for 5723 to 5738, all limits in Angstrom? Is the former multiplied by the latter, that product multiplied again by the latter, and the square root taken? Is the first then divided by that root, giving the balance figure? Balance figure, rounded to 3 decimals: 0.167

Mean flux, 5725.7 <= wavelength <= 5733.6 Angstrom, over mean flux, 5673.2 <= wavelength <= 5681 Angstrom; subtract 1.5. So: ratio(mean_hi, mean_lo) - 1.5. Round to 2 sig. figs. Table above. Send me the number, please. -0.48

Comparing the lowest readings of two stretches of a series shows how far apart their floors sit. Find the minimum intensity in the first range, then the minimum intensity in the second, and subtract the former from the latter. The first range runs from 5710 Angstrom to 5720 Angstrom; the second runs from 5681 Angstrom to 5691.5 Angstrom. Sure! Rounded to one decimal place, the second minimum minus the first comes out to -4.1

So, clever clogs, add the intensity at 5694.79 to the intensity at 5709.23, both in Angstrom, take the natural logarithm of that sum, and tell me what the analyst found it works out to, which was 4.24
